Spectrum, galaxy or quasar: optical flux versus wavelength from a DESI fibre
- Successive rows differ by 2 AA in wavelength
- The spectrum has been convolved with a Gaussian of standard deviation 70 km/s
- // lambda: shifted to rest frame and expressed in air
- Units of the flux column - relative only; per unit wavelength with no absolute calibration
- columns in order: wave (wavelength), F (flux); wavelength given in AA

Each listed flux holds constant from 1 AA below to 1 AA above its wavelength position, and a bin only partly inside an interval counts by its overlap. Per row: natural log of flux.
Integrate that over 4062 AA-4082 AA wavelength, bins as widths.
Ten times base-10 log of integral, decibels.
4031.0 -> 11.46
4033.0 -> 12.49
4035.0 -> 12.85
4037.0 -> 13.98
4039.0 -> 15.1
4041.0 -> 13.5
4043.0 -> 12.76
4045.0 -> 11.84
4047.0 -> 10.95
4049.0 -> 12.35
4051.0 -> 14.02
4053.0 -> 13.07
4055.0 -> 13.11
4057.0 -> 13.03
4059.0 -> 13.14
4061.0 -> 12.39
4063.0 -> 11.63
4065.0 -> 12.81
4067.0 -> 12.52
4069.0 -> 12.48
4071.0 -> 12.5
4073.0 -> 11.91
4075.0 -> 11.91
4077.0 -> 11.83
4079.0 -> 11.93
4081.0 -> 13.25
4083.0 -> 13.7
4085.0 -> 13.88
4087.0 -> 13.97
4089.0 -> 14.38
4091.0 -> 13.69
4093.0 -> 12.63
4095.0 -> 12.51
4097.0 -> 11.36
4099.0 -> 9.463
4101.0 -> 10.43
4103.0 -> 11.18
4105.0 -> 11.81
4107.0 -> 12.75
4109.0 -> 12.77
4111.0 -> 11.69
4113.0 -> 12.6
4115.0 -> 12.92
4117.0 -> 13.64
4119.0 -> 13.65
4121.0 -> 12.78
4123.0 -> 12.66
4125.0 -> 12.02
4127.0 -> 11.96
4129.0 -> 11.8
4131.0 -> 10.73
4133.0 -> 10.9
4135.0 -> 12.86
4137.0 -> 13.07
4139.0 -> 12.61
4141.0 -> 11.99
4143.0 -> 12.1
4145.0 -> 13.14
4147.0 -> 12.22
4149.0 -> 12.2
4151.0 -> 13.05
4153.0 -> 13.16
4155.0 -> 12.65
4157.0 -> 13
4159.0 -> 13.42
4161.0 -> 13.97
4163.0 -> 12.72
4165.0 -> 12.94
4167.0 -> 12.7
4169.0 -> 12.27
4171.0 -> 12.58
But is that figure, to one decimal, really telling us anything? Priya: 17.0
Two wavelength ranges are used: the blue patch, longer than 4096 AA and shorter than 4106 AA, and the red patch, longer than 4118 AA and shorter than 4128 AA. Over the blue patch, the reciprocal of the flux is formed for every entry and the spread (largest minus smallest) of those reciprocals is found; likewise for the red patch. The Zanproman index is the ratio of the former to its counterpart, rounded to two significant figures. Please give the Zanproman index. 2.0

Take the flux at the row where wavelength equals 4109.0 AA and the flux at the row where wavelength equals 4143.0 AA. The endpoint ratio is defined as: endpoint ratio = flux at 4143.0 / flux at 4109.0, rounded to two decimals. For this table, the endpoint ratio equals 0.95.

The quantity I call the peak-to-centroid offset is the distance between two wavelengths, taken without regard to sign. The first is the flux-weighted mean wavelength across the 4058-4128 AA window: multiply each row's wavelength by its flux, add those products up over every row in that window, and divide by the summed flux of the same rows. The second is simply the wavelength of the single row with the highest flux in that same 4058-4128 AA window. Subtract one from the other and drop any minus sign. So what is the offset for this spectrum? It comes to 3.9 AA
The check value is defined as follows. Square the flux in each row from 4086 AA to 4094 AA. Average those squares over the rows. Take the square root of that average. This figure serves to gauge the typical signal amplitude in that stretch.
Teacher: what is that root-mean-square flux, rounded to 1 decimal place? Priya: 13.7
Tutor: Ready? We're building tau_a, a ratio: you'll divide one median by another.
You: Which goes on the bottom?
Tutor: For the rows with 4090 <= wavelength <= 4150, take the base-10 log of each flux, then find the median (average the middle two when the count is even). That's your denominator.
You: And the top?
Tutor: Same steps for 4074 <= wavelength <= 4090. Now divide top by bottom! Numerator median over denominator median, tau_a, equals 1.03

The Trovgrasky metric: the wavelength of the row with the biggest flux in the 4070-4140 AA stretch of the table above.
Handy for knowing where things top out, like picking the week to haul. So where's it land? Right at 4089.0 AA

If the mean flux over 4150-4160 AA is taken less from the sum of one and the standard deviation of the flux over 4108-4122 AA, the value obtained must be -11.4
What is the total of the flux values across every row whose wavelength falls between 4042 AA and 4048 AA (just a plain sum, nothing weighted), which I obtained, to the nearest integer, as 36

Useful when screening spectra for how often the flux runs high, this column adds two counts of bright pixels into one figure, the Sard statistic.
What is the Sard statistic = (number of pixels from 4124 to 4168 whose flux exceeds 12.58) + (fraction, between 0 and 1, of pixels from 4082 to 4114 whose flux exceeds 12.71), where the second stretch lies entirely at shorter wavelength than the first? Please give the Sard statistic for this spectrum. 13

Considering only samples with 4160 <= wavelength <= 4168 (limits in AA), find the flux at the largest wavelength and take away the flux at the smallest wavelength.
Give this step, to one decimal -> -1.3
